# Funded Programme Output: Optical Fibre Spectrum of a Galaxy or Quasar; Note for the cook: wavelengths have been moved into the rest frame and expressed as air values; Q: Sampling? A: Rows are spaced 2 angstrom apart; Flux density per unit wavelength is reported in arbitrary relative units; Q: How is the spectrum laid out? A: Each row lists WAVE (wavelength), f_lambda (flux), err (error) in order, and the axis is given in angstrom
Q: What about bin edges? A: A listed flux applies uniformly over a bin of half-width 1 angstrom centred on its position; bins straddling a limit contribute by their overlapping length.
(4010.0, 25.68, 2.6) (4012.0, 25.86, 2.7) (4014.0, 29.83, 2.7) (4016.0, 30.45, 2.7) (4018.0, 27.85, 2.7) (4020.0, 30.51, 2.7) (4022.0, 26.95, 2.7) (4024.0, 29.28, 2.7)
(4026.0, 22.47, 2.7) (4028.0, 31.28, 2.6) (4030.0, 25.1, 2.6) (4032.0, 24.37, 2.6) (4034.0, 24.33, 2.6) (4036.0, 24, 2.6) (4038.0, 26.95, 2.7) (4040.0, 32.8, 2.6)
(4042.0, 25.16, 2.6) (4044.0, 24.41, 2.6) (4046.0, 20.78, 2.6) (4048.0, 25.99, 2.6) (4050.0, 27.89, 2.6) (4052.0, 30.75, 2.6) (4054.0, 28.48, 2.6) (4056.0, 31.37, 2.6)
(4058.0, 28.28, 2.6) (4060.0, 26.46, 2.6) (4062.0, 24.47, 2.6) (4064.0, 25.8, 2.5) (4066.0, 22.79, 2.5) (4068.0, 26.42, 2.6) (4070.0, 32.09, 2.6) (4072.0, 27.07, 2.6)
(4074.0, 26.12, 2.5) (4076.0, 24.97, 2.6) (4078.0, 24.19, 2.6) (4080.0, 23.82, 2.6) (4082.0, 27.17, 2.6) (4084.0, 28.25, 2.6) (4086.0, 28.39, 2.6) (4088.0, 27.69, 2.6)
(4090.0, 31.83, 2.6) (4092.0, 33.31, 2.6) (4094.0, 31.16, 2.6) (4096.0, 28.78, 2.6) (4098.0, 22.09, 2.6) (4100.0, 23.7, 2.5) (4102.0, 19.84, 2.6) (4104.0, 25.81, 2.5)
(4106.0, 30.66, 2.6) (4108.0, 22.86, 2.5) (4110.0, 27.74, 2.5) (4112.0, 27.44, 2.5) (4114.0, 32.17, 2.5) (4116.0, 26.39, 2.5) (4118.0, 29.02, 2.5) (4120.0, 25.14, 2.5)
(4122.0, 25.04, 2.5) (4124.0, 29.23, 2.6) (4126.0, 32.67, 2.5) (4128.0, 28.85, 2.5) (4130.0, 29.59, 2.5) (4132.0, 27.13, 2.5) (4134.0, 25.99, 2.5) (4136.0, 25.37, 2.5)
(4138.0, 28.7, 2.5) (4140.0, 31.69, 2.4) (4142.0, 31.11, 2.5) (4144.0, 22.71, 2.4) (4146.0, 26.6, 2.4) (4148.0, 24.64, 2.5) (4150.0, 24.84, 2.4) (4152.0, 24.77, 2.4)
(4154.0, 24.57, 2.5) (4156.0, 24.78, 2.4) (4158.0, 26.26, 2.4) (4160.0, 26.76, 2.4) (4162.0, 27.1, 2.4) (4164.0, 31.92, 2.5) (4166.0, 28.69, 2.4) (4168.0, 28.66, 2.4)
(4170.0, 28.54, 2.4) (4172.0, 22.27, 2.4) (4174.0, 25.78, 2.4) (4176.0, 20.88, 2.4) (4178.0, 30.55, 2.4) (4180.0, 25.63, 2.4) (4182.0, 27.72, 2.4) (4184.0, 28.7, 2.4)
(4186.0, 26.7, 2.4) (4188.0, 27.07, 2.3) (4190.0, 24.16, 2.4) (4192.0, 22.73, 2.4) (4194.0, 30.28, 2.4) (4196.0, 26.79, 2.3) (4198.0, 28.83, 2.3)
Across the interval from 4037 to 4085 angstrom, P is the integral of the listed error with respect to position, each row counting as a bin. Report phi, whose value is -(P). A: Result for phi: -124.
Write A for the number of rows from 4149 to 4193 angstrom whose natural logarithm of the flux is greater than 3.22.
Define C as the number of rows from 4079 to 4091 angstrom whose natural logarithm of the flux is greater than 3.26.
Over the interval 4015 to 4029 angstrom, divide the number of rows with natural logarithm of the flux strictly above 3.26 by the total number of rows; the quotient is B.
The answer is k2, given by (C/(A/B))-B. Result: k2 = -0.6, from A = 14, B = 0.86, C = 5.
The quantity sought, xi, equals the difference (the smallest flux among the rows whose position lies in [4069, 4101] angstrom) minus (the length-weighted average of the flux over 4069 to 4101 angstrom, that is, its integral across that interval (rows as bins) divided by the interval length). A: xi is -5.4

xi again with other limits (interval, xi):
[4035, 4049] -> -4.9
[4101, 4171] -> -7.4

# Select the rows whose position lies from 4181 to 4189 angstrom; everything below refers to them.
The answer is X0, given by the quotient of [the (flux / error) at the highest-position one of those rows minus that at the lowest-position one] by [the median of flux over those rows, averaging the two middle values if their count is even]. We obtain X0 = 0.008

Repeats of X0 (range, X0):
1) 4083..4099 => -0.083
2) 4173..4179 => 0.077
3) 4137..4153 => -0.045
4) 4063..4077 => -0.027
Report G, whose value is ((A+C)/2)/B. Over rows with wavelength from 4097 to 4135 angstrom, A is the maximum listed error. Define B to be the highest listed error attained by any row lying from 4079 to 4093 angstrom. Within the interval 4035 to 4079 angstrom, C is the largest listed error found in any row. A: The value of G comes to 1.02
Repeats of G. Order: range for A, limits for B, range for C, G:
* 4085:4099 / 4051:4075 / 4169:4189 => 0.96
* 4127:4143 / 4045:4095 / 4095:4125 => 0.98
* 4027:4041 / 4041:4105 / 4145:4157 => 1.00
